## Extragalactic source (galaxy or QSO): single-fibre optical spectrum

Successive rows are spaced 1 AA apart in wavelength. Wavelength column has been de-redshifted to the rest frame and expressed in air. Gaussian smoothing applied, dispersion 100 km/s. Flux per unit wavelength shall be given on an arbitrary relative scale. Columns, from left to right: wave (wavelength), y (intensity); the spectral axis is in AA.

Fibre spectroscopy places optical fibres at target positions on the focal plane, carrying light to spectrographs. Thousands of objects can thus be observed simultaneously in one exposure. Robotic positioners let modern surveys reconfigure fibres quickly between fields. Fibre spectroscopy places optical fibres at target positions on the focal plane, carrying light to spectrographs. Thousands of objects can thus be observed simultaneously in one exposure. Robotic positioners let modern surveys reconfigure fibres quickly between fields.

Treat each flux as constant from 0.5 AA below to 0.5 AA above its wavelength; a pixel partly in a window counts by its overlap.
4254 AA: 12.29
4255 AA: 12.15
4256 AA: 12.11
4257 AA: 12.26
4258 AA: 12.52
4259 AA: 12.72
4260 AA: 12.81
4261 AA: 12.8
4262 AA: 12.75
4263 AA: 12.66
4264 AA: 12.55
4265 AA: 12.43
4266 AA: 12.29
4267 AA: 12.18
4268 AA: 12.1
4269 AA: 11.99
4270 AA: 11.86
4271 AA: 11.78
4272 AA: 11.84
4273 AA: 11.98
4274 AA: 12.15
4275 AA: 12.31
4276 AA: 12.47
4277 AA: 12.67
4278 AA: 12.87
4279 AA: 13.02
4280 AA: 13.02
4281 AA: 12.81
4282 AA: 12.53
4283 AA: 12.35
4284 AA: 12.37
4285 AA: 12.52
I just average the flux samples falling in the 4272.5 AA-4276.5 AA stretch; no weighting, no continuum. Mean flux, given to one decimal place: 12.2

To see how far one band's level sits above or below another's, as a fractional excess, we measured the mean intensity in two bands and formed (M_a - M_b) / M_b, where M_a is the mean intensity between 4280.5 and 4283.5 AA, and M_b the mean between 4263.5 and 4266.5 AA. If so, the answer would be 0.011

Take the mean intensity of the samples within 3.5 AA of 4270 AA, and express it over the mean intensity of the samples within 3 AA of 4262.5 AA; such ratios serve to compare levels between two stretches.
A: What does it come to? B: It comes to 0.94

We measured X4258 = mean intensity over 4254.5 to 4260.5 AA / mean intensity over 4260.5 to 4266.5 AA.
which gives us 0.99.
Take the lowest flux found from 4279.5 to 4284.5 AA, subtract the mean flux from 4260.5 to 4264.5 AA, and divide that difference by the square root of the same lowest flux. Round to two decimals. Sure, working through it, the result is -0.10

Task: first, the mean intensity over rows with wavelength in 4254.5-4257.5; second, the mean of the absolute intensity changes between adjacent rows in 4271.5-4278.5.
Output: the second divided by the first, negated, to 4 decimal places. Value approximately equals -0.0141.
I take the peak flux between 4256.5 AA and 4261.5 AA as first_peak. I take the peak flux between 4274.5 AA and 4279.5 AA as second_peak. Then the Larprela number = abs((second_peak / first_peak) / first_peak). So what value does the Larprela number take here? 0.0793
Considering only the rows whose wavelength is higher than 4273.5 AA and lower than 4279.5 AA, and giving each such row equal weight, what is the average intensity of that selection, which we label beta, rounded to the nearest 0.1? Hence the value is 12.6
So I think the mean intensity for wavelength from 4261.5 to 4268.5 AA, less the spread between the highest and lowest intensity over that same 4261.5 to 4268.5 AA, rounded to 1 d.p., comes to 11.8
